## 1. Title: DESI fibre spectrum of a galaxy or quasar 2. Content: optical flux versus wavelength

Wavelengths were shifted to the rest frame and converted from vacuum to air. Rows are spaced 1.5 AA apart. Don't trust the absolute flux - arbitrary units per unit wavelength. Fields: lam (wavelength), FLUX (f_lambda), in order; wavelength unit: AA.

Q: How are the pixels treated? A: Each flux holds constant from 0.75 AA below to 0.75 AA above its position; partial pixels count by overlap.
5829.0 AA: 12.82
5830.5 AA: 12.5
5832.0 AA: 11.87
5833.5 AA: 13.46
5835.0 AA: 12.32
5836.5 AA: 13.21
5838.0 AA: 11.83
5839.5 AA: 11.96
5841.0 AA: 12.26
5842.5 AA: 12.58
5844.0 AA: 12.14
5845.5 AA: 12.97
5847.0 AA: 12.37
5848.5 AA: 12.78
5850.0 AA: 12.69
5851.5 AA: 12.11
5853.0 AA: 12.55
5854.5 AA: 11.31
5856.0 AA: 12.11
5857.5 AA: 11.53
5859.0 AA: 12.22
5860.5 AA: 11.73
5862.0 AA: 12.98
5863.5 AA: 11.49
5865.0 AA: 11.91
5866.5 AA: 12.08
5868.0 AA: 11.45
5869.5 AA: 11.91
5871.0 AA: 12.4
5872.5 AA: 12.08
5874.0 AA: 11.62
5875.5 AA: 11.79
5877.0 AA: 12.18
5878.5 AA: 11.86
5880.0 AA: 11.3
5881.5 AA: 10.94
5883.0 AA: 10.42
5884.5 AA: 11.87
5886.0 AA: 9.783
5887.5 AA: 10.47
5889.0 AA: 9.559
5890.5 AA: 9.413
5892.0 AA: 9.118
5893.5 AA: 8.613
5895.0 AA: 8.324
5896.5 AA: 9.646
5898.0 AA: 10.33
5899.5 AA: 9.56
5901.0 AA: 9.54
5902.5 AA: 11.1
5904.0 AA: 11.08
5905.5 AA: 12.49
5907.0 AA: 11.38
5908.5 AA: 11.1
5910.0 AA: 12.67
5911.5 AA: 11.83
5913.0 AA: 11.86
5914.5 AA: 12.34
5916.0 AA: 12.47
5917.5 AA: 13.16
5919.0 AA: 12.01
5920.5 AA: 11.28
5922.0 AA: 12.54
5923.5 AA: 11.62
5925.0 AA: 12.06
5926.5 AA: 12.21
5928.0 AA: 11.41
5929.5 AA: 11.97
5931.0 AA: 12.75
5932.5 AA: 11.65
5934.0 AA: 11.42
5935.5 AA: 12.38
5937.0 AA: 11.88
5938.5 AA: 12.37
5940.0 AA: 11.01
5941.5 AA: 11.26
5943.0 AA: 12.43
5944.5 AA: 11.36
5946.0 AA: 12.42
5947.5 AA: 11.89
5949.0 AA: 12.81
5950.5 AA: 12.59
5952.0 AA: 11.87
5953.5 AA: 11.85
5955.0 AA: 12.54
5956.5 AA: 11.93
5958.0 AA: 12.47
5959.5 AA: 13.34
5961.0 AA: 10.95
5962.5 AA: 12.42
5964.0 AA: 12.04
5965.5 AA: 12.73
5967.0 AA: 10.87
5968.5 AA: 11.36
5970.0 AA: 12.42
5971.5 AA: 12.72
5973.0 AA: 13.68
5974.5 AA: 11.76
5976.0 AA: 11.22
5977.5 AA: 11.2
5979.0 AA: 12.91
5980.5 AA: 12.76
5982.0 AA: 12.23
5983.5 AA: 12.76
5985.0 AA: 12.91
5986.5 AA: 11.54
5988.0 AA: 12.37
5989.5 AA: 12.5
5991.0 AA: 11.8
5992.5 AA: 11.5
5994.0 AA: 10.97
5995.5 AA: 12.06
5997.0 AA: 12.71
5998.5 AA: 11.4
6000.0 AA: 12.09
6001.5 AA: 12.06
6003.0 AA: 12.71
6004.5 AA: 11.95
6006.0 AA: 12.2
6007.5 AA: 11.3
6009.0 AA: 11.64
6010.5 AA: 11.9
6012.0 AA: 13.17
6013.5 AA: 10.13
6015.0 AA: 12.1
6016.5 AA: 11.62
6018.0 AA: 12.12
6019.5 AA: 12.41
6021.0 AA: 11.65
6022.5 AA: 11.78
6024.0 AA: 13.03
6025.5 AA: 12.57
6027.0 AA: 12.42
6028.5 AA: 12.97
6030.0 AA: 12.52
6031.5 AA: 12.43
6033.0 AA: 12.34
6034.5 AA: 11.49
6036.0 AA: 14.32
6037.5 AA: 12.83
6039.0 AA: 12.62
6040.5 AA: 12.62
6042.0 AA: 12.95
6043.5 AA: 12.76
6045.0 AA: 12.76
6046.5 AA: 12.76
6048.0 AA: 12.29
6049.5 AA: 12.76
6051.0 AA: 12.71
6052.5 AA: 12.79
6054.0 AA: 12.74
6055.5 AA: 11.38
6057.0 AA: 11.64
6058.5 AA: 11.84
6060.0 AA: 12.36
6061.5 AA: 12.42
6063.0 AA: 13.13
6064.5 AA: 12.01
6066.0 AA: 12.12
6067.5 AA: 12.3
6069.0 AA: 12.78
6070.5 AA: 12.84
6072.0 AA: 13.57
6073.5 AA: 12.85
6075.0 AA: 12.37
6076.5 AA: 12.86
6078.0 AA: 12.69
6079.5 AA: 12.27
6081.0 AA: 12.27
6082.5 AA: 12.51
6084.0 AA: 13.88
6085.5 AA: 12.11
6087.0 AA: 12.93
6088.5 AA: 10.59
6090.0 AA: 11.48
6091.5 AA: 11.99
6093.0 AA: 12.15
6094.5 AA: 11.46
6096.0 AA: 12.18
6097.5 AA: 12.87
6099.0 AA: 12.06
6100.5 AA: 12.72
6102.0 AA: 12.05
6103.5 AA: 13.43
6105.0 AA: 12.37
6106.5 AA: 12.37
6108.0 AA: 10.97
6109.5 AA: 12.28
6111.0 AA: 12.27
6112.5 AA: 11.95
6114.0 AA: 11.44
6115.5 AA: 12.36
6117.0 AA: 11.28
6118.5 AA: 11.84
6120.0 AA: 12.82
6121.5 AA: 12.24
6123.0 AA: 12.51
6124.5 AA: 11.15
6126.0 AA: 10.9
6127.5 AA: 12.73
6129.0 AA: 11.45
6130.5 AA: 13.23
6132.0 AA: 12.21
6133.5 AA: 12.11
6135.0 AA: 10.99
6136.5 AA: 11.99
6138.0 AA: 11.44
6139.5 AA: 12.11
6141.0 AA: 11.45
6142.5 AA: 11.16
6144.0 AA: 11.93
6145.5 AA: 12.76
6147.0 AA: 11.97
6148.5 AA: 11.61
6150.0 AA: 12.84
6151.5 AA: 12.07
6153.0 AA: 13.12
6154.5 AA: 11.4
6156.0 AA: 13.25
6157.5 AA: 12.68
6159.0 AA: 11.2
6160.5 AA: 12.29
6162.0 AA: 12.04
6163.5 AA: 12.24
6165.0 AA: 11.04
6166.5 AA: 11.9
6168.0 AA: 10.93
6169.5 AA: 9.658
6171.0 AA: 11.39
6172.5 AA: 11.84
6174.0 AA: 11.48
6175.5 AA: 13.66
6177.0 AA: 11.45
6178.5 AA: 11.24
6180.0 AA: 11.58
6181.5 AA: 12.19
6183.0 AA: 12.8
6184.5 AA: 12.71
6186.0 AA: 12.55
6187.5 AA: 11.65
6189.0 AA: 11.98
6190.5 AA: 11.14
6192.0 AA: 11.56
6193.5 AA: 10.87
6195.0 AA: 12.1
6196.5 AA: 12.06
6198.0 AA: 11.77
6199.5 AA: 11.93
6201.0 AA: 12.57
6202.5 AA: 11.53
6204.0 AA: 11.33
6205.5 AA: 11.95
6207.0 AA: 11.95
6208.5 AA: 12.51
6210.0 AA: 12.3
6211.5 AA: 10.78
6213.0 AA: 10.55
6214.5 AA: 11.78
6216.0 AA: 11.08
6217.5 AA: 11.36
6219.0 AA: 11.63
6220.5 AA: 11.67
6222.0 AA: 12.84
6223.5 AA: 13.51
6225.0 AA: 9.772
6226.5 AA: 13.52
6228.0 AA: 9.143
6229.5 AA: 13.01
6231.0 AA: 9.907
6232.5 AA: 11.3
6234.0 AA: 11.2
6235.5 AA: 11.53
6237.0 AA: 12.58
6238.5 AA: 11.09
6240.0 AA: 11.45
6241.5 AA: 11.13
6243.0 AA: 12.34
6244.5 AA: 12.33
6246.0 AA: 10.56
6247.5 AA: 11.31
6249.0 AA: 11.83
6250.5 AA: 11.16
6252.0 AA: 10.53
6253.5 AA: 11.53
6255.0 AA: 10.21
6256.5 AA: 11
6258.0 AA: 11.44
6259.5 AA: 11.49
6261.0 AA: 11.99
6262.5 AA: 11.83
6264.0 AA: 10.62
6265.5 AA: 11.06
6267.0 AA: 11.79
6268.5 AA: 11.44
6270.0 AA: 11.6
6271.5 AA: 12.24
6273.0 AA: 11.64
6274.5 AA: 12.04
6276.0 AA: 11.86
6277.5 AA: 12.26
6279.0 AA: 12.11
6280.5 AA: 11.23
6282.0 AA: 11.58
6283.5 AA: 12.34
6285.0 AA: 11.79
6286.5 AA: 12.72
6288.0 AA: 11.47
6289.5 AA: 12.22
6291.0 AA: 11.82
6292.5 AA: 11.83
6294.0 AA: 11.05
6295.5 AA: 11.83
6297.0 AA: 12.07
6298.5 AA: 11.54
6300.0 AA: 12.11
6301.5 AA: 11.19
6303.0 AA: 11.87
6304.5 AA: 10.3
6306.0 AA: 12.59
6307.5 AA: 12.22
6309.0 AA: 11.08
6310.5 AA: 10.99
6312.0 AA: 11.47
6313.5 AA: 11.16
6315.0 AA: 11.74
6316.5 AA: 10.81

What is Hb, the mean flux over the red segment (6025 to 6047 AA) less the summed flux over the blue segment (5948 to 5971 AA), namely -169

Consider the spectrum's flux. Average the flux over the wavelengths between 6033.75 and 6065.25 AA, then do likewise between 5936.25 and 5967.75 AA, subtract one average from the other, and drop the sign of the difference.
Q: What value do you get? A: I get 0.5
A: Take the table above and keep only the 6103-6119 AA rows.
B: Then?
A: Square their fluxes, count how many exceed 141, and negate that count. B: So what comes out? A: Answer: -7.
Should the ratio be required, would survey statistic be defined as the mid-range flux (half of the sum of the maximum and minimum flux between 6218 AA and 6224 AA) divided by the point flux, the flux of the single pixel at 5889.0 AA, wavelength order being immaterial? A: 1.31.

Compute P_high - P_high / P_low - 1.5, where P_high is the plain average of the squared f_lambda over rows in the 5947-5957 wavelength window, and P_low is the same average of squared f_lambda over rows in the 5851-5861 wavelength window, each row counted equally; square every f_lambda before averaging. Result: 147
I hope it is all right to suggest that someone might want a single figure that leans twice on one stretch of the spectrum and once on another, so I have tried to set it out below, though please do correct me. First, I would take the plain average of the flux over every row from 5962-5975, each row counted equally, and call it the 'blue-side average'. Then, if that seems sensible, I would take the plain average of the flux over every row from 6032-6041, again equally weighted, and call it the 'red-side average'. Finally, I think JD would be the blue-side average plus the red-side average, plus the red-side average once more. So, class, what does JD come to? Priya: 37.6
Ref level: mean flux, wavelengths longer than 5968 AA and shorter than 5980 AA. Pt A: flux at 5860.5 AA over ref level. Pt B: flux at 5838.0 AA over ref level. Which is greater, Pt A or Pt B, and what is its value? 0.97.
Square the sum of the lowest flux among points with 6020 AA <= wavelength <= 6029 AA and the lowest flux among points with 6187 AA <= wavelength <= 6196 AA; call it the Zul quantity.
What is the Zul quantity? 507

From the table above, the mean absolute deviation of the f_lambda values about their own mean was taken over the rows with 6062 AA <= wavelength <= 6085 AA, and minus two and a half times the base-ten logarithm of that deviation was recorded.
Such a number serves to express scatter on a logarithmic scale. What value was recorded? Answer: 1.0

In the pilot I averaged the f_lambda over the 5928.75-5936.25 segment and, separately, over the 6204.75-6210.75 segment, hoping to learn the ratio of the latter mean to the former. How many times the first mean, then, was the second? 1.01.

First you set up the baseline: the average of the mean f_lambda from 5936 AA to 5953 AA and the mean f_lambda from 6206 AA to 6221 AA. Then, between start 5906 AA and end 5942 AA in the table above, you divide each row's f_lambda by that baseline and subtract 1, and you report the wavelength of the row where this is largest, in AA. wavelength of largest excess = 5917.5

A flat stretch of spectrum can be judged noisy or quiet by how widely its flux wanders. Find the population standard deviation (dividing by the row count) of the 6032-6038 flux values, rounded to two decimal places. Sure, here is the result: 1.03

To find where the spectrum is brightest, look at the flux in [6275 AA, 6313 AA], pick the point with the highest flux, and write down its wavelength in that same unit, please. 6286.5 AA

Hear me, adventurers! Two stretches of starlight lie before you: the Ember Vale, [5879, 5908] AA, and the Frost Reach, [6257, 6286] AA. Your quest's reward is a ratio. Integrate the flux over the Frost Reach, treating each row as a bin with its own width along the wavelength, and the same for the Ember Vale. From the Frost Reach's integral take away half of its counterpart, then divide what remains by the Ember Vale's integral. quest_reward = 0.64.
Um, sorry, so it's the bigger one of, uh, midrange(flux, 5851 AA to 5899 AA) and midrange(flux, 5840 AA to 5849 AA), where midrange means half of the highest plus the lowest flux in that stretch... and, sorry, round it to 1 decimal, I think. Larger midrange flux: 12.6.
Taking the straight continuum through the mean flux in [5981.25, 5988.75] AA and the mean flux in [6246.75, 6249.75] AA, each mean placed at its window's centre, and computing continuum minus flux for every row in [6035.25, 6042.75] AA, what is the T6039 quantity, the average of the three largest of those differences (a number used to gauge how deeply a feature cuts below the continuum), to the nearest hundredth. -0.49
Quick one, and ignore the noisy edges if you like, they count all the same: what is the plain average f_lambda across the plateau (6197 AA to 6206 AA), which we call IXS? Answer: 11.8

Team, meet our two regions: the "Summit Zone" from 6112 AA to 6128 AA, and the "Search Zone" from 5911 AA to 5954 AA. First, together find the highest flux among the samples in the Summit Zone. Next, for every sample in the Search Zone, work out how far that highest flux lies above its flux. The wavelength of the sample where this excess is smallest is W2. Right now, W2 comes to 5917.5 AA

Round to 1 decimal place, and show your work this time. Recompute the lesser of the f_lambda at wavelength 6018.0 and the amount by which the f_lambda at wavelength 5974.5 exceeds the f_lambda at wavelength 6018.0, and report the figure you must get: -0.4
